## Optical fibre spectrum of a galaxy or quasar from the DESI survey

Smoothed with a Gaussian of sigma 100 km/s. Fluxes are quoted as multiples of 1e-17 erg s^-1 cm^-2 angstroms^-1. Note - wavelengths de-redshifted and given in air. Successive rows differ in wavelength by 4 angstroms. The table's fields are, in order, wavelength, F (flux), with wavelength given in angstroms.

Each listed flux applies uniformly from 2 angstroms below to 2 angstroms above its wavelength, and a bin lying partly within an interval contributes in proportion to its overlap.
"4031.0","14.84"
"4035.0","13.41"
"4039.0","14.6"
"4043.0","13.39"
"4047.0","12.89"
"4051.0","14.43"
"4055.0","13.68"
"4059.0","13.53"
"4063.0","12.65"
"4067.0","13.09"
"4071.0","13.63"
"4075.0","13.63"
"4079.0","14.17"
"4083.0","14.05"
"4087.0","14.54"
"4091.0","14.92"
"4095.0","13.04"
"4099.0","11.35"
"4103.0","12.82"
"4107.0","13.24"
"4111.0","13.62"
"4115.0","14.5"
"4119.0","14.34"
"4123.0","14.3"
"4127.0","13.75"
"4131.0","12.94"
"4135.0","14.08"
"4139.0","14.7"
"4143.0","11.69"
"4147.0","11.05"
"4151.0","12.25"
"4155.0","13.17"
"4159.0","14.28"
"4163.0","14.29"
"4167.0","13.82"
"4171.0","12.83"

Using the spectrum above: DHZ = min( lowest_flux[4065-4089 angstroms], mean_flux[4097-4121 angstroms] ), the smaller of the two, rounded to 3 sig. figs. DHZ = 13.1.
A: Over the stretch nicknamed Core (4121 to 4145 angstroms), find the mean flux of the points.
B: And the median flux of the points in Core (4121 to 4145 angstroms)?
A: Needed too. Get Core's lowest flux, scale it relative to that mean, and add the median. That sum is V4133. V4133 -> 14.8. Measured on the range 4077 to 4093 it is 15.3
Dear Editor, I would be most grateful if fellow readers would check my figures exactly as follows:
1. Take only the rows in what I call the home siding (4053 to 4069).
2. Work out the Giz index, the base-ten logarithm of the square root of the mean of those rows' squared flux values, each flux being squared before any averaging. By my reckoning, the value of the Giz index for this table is 1.12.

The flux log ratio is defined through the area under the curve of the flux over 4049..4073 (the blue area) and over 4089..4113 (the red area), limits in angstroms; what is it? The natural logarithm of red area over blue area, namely -0.025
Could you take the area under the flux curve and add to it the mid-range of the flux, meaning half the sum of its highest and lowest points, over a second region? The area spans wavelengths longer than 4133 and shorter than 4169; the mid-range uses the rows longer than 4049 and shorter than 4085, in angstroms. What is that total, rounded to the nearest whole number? 491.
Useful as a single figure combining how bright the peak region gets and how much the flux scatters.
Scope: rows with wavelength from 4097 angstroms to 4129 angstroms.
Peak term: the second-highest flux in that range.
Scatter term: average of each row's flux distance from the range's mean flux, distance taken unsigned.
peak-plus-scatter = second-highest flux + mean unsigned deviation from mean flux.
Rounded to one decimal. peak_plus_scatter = 15.1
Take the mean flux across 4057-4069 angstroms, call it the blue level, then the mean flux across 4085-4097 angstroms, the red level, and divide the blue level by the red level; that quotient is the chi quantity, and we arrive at 0.92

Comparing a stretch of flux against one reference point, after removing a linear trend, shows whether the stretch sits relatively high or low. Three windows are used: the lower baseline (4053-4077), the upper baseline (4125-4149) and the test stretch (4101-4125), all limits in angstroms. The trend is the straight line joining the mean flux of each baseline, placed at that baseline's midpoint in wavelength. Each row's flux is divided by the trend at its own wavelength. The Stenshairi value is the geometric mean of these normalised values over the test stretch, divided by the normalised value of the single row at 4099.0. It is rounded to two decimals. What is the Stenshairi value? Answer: 1.22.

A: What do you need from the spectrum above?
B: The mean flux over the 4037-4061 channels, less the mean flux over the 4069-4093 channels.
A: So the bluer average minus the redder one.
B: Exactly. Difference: -0.4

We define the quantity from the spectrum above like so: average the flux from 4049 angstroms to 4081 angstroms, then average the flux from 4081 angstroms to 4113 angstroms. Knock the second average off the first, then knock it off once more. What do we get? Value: -13.3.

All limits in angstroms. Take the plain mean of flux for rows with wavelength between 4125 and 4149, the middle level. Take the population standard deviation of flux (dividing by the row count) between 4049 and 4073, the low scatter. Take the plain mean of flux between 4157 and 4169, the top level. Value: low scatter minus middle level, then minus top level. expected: -26.6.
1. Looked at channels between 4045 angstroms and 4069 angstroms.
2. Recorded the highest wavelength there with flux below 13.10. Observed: 4067.0 angstroms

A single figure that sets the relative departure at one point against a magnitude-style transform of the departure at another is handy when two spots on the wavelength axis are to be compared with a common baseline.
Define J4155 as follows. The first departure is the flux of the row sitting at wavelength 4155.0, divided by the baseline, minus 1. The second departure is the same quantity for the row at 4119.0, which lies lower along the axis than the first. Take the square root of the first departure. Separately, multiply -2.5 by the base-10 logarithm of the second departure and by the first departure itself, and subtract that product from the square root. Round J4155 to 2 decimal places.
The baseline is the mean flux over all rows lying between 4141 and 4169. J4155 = 0.09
